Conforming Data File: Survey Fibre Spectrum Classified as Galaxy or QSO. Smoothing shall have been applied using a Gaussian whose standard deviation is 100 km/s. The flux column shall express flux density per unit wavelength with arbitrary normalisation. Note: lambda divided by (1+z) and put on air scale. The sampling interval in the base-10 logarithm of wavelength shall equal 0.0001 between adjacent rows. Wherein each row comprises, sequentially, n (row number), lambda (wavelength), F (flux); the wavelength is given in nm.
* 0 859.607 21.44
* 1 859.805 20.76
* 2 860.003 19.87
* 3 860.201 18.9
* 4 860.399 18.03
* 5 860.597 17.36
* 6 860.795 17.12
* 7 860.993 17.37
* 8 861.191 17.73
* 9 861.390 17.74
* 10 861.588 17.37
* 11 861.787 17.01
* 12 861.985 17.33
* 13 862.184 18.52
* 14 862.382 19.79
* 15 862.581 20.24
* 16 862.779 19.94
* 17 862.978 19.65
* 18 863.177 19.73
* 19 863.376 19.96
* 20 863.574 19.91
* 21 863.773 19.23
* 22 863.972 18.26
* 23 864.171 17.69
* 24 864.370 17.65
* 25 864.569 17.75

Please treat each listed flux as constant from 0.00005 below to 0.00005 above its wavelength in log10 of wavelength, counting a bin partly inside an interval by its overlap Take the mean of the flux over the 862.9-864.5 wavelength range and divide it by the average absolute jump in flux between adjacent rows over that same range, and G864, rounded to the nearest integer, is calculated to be 51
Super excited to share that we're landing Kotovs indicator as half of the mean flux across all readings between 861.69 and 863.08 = 9.5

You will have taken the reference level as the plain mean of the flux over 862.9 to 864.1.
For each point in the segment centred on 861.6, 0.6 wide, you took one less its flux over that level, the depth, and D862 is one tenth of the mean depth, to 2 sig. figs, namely 0.011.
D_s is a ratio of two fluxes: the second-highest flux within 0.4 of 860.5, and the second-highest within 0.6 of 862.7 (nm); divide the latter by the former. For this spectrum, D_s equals 1.106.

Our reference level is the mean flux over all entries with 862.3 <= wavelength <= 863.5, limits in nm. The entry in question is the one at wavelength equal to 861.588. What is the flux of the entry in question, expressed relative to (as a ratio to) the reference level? 0.87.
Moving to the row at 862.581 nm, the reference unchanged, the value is 1.02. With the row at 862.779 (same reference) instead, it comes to 1.00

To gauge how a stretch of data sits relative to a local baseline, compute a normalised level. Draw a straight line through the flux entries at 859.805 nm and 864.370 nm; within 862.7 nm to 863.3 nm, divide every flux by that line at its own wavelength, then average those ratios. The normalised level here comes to 1.06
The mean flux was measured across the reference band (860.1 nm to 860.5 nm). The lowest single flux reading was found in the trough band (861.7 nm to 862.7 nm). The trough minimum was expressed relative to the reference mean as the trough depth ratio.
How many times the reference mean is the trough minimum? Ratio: 0.92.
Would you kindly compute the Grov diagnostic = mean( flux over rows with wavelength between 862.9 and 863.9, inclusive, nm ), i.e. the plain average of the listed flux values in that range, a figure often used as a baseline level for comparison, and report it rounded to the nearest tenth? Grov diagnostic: 19.7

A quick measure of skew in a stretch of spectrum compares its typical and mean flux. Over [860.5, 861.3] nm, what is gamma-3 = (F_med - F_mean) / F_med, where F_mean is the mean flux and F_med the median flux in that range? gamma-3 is -0.002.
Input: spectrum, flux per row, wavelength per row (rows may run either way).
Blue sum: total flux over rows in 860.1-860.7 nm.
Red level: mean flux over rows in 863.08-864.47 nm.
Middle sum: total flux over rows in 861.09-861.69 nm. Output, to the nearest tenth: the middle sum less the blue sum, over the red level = -0.1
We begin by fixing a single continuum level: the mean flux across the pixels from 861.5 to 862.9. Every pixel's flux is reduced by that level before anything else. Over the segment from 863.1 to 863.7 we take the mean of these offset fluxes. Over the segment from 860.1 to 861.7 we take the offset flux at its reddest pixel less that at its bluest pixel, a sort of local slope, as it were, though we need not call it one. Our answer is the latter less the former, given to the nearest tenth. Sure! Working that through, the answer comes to -2.8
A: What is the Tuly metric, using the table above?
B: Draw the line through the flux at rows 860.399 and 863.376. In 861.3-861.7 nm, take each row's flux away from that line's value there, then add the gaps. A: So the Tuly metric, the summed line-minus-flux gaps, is 2.4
